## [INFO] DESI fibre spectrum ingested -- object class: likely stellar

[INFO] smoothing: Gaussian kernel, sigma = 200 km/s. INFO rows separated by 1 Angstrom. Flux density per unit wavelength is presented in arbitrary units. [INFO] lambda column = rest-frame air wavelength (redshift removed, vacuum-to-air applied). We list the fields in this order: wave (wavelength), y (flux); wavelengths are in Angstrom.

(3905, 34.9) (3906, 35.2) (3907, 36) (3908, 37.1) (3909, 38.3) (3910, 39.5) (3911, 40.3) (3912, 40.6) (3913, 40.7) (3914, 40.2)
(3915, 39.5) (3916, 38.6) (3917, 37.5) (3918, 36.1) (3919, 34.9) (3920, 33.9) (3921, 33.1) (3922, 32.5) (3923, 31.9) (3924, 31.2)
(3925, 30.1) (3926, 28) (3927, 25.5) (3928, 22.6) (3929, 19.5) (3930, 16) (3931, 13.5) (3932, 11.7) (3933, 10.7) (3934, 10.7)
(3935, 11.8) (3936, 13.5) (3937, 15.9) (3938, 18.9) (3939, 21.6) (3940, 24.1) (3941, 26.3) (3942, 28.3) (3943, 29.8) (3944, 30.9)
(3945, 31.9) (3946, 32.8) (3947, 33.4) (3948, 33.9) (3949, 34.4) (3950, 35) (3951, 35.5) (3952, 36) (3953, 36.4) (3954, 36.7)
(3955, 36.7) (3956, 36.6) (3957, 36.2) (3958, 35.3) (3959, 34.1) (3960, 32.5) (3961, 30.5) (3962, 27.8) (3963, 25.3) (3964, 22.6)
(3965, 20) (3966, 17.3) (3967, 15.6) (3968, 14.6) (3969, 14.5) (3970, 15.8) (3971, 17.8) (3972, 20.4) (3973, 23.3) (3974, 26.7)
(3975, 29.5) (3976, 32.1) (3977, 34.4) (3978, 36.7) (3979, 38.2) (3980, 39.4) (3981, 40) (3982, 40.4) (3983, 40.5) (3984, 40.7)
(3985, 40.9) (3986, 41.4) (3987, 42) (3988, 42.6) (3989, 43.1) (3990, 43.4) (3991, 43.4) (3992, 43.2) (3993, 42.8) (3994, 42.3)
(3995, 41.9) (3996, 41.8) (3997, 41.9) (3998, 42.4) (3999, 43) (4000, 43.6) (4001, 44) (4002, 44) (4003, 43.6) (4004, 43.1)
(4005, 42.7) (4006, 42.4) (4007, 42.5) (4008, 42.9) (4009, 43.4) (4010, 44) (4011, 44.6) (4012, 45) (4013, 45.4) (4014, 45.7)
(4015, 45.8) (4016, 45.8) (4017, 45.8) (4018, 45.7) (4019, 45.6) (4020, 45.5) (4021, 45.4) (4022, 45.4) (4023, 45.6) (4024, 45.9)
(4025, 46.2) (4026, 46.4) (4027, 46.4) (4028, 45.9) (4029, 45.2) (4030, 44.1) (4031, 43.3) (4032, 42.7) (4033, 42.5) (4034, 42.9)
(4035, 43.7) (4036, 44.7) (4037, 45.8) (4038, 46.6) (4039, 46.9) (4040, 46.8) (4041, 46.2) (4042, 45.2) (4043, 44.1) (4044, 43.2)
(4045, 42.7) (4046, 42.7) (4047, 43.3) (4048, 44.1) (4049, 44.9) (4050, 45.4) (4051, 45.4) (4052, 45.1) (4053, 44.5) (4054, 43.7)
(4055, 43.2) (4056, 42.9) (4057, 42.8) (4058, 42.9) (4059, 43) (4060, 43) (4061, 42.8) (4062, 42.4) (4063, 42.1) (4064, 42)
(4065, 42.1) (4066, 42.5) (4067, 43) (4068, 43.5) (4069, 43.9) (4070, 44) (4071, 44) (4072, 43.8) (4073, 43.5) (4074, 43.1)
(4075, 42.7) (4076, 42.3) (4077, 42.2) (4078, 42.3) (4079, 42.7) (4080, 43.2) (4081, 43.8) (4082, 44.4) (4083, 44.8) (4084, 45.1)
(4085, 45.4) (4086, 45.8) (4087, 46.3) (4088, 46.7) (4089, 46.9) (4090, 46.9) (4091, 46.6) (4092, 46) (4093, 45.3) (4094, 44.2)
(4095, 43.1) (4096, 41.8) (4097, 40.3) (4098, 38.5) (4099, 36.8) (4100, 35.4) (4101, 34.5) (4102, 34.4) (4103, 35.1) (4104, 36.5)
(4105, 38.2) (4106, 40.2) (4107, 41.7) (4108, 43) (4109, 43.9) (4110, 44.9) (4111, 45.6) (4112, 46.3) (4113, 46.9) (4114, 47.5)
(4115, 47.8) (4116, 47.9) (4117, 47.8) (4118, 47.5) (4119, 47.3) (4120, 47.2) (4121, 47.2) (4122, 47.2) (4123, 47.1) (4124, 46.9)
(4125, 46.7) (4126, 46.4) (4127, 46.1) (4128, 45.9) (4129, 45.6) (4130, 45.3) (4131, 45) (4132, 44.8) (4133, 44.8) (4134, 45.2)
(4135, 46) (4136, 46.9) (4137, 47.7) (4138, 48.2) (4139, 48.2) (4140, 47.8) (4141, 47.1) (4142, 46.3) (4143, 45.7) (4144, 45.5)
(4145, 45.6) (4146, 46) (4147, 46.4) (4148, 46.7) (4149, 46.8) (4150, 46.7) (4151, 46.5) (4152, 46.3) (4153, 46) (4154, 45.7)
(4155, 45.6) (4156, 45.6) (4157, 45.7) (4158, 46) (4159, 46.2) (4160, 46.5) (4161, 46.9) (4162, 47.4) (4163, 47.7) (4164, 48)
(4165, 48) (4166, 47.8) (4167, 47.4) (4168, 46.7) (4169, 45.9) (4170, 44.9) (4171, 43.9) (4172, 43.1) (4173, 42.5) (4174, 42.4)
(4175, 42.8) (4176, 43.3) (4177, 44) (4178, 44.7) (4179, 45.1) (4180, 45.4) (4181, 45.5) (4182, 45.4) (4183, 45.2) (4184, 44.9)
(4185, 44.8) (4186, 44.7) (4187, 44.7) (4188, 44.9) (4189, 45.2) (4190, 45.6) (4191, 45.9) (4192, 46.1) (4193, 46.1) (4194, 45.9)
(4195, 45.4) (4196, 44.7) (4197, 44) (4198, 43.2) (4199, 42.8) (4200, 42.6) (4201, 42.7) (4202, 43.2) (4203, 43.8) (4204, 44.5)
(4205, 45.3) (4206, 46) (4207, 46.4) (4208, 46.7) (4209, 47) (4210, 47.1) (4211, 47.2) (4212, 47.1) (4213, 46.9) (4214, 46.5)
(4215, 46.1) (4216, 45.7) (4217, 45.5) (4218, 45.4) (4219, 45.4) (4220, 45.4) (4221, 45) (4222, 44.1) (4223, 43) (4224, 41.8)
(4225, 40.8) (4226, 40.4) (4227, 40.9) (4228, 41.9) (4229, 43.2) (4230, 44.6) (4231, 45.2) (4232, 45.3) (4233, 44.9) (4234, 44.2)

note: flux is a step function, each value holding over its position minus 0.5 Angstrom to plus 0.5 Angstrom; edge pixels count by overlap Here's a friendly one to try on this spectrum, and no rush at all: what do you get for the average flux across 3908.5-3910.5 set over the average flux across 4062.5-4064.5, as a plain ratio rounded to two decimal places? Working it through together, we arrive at 0.93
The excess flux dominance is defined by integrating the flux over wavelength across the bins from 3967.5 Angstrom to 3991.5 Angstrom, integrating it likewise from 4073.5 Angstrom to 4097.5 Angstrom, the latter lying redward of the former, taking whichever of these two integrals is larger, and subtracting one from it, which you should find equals 1061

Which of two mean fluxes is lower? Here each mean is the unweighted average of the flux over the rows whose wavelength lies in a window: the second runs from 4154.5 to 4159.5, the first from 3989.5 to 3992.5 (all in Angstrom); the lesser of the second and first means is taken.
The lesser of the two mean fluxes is 43.3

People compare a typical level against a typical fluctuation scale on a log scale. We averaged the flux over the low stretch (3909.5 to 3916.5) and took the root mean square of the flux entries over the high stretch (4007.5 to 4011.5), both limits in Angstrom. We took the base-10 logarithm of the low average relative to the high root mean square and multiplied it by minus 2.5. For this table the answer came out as 0.10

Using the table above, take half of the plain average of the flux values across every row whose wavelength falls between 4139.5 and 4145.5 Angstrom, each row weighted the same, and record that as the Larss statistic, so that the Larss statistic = 23.2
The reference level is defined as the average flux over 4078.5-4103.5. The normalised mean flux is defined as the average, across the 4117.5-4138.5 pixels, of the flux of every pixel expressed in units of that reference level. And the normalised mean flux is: 1.09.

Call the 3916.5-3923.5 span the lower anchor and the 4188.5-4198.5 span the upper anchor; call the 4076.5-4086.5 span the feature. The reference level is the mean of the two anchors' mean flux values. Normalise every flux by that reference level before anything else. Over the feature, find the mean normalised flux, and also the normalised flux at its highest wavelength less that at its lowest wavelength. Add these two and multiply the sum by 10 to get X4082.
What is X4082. 12.0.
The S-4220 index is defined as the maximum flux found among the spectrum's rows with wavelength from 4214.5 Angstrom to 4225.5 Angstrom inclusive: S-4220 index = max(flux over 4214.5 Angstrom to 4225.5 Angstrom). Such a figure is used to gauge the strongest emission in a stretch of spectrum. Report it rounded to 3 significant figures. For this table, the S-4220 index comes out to 46.1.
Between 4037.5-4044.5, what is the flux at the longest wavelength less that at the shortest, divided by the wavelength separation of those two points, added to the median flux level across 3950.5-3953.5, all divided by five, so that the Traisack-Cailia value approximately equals 7.1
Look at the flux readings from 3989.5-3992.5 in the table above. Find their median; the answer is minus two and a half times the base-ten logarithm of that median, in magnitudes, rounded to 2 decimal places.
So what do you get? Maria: -4.09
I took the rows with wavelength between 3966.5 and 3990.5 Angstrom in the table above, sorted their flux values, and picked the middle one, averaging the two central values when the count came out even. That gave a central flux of 37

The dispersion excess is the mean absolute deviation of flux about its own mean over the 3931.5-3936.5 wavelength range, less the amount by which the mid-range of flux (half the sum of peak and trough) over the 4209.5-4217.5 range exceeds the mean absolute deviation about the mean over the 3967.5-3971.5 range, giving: -44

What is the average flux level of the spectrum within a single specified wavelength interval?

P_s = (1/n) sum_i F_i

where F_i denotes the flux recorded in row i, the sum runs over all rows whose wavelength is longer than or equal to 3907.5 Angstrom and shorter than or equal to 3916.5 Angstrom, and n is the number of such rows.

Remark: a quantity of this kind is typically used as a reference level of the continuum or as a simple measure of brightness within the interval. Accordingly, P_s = 39.4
